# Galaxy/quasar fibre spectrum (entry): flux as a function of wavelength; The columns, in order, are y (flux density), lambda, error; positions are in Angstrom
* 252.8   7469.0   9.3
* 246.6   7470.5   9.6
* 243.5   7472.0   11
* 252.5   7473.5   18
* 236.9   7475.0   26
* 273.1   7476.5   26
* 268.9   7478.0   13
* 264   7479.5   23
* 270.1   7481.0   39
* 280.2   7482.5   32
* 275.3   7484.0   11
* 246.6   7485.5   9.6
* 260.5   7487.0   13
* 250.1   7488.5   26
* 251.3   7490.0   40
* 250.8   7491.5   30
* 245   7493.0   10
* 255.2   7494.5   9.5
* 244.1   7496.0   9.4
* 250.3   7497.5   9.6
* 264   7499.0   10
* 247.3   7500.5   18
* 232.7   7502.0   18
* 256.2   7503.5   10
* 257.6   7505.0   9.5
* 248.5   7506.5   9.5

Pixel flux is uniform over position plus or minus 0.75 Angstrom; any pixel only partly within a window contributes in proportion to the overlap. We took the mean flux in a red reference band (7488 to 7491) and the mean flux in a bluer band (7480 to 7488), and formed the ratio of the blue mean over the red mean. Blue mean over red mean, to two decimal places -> 1.06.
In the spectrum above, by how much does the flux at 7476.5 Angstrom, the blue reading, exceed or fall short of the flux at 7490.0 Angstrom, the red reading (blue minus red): 22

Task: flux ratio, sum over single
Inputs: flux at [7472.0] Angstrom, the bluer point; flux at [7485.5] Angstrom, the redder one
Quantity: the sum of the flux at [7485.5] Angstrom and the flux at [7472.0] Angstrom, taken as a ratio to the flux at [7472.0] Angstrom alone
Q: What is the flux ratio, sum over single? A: 2.01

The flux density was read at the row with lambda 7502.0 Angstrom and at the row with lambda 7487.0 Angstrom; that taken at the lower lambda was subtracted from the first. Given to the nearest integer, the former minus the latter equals -28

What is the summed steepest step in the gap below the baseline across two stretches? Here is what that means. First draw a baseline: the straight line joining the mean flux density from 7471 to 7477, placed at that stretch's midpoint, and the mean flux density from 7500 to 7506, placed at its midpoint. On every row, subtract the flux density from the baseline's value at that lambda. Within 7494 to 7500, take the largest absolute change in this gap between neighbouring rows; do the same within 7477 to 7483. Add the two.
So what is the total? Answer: 24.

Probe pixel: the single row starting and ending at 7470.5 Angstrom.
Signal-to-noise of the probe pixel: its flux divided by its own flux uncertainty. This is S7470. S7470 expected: 25.7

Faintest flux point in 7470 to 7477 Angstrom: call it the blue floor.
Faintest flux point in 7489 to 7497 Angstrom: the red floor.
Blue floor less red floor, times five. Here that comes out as -36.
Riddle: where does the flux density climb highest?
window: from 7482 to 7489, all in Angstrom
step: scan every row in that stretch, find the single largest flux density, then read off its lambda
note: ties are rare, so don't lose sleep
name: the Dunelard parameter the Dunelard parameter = 7482.5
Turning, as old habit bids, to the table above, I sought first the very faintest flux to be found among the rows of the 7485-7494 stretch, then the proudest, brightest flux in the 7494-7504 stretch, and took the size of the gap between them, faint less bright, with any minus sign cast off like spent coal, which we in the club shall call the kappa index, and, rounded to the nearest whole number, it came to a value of 19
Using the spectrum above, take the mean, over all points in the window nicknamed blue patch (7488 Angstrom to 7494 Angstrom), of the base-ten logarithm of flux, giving 2.40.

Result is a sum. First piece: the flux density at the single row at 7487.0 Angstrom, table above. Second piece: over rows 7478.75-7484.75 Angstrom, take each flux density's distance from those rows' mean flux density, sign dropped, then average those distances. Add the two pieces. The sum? 266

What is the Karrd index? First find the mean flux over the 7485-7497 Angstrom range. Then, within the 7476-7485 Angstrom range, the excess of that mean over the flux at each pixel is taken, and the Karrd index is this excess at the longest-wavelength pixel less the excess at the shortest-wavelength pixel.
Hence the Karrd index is -2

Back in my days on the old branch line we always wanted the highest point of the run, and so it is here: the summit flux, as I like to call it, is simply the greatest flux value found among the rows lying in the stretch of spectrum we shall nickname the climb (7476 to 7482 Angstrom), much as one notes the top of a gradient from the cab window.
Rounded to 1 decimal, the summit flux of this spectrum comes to 273.1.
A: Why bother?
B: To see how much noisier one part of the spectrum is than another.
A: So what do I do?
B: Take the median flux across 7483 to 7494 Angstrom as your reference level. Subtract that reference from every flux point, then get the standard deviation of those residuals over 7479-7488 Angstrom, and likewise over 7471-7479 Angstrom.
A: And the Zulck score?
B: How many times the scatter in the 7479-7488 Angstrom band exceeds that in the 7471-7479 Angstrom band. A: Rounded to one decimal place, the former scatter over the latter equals 0.8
